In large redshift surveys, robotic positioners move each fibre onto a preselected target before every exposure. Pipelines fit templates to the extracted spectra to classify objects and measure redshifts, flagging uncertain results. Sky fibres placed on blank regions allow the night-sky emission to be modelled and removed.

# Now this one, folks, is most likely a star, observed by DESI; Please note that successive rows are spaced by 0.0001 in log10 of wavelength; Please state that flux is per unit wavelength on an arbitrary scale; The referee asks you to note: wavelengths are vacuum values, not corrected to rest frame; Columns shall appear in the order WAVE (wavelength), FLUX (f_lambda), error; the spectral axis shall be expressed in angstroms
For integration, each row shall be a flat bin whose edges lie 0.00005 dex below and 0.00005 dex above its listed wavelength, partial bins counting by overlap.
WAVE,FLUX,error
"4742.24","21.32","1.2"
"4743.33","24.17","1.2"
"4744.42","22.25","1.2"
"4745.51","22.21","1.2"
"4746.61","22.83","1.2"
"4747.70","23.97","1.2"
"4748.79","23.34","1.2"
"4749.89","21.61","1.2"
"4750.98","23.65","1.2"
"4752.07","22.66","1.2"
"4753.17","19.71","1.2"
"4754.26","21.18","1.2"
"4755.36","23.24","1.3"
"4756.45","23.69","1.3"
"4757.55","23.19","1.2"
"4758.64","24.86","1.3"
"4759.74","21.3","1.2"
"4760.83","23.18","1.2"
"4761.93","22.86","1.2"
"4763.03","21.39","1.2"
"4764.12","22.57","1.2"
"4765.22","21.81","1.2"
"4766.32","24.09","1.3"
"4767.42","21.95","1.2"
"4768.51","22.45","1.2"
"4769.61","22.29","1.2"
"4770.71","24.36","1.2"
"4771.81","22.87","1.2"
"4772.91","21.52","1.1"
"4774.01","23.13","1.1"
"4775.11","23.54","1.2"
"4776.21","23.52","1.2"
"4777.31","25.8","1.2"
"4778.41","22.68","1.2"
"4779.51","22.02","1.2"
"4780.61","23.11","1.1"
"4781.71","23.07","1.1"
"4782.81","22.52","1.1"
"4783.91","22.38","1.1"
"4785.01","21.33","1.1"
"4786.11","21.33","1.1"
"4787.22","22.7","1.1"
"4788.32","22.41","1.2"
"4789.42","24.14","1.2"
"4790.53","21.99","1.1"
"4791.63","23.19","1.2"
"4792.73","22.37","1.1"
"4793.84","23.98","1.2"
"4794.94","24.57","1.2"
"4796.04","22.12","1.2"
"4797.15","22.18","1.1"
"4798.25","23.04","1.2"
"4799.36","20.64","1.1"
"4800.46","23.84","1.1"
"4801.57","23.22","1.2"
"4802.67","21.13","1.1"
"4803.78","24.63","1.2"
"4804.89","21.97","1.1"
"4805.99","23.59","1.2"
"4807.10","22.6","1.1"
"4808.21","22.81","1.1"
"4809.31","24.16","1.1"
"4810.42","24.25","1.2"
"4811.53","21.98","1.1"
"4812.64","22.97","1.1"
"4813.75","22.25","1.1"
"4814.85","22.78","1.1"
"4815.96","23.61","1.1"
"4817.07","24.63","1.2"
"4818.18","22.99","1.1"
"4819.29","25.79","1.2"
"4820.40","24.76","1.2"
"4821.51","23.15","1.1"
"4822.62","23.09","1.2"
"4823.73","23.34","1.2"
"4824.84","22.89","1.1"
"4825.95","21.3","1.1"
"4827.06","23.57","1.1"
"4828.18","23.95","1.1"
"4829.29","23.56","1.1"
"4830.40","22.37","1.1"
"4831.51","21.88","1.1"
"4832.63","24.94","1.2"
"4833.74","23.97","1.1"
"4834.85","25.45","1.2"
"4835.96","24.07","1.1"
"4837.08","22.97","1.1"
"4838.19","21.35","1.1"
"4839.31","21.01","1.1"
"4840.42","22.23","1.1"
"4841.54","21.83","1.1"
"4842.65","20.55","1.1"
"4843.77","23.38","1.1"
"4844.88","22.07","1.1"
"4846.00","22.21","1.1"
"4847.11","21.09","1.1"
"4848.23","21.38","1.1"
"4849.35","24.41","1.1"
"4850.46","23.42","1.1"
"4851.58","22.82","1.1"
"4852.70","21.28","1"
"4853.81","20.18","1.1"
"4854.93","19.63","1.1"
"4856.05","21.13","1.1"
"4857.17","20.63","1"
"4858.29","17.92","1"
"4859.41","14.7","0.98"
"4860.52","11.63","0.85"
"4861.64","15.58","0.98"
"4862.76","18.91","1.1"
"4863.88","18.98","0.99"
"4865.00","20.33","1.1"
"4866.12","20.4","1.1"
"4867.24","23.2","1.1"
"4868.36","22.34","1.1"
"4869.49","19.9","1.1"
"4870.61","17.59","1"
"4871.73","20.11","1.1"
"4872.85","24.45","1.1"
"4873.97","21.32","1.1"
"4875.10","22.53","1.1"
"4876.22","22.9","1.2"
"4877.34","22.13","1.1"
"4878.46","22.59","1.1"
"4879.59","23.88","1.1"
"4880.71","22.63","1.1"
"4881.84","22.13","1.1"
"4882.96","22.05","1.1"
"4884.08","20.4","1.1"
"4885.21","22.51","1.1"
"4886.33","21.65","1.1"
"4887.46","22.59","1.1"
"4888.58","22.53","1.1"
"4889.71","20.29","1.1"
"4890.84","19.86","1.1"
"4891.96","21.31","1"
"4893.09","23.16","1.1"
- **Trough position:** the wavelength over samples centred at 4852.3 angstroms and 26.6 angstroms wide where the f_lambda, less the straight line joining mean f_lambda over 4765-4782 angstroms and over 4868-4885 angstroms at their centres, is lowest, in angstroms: 4860.52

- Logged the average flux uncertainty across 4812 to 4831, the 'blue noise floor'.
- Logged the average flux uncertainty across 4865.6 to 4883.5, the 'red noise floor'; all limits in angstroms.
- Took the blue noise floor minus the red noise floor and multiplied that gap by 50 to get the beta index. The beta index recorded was 1.5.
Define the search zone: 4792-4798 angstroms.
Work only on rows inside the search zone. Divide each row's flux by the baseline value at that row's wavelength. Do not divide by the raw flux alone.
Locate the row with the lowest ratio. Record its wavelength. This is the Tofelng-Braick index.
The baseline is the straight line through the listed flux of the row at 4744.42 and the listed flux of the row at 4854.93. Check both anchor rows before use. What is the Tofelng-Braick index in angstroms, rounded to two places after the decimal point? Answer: 4796.04 angstroms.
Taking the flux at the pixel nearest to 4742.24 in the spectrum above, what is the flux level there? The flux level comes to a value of 21.32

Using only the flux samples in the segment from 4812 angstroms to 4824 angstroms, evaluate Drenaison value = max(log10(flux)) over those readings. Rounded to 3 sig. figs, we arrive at 1.41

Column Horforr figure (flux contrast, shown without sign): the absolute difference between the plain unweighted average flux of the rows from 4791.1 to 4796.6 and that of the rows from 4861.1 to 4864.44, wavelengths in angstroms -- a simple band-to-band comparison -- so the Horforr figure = 5.4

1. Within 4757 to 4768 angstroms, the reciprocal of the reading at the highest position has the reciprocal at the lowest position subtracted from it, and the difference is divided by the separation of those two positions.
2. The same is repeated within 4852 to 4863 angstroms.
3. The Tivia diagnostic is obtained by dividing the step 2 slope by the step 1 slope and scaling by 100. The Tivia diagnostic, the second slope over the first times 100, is 237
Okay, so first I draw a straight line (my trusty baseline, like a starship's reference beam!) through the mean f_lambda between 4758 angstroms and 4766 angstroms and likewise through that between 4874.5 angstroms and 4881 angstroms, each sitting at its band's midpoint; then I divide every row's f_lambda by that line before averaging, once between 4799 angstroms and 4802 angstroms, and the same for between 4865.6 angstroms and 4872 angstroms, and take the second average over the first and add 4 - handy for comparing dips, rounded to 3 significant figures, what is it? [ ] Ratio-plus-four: 4.91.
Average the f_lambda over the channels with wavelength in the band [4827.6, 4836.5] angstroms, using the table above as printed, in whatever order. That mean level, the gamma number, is 23.8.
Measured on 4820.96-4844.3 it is 22.9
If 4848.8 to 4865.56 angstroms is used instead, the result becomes 19.4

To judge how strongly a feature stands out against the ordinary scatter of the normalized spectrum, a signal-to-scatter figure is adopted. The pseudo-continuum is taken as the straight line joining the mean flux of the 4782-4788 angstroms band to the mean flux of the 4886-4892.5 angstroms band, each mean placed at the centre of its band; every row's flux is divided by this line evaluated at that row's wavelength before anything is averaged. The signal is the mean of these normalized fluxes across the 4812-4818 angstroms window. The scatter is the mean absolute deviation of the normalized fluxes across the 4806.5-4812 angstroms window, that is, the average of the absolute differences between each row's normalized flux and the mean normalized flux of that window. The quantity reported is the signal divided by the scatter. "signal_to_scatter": 27.7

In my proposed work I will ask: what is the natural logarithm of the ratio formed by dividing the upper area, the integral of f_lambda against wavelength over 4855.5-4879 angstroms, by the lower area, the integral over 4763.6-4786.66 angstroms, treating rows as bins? -0.11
